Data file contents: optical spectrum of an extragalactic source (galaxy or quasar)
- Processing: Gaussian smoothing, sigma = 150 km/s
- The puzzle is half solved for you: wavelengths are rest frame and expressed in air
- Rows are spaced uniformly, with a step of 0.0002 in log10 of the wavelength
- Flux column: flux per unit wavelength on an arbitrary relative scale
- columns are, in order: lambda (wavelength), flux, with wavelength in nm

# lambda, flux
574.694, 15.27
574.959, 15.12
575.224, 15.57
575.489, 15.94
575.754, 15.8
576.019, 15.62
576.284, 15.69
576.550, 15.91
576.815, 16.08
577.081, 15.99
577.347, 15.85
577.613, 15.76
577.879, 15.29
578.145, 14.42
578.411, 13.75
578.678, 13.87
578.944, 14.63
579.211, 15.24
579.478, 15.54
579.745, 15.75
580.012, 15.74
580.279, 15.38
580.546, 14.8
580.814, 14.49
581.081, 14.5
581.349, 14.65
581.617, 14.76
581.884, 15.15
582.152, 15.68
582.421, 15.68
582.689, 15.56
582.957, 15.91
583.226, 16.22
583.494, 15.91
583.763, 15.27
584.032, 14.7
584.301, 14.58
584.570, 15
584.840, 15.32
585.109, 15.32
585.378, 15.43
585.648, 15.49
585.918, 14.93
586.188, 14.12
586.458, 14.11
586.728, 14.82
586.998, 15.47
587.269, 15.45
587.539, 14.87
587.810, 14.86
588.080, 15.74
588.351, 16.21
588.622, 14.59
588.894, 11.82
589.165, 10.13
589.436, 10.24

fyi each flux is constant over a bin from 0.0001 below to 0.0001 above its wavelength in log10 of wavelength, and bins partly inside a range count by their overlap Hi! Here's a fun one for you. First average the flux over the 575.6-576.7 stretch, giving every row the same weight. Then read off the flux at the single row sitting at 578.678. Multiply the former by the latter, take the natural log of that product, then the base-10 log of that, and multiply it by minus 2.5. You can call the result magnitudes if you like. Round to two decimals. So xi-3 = -1.83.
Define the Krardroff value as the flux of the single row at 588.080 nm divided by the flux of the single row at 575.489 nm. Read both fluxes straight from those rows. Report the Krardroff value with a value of 0.99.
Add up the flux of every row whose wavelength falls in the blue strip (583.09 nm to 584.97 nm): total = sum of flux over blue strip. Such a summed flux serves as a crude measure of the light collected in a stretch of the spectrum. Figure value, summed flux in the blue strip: 107.0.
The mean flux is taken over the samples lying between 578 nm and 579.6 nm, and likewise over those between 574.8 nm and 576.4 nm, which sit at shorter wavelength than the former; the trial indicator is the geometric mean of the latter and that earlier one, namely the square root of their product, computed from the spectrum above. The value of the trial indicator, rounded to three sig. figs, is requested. 15.1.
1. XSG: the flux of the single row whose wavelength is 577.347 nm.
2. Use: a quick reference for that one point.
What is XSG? 15.85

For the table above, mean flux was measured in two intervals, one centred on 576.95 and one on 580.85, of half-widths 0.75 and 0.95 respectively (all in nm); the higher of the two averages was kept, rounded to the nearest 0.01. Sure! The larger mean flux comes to 15.88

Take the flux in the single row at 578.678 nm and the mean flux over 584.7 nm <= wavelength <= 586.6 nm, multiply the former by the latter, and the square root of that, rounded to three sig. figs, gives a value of 14.4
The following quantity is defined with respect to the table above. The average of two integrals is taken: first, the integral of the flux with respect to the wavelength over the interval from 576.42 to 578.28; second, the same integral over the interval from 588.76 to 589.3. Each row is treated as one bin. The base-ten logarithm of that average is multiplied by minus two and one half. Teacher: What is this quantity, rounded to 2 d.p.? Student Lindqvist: -3.11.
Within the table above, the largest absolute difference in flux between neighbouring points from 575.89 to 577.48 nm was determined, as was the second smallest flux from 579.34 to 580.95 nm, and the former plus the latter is 15.0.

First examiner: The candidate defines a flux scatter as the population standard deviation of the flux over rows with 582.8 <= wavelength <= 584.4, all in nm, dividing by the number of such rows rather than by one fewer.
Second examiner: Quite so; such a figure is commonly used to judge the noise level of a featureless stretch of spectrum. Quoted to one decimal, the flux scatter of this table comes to 0.6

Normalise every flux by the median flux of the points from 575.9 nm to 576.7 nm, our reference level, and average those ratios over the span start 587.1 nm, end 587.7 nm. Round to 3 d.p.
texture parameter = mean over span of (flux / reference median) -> 0.966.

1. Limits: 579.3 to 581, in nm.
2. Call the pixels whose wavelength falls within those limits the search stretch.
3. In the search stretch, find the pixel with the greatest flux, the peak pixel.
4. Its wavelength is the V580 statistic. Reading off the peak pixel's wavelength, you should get 579.745 nm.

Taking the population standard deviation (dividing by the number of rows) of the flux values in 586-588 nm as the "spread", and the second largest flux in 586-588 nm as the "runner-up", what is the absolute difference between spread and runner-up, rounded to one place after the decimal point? 14.9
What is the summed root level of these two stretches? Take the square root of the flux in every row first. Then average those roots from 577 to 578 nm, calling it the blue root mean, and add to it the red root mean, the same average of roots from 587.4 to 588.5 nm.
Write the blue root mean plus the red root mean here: 7.89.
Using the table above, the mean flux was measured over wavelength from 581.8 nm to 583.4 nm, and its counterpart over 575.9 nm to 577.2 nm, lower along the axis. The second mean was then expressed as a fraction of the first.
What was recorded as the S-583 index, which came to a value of 1.01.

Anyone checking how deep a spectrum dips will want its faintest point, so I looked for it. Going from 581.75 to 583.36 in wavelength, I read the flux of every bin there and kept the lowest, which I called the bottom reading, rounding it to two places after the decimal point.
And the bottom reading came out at 15.15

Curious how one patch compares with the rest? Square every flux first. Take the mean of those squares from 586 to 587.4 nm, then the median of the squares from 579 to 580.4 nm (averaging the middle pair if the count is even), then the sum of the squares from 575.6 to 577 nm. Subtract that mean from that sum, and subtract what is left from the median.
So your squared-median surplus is -791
